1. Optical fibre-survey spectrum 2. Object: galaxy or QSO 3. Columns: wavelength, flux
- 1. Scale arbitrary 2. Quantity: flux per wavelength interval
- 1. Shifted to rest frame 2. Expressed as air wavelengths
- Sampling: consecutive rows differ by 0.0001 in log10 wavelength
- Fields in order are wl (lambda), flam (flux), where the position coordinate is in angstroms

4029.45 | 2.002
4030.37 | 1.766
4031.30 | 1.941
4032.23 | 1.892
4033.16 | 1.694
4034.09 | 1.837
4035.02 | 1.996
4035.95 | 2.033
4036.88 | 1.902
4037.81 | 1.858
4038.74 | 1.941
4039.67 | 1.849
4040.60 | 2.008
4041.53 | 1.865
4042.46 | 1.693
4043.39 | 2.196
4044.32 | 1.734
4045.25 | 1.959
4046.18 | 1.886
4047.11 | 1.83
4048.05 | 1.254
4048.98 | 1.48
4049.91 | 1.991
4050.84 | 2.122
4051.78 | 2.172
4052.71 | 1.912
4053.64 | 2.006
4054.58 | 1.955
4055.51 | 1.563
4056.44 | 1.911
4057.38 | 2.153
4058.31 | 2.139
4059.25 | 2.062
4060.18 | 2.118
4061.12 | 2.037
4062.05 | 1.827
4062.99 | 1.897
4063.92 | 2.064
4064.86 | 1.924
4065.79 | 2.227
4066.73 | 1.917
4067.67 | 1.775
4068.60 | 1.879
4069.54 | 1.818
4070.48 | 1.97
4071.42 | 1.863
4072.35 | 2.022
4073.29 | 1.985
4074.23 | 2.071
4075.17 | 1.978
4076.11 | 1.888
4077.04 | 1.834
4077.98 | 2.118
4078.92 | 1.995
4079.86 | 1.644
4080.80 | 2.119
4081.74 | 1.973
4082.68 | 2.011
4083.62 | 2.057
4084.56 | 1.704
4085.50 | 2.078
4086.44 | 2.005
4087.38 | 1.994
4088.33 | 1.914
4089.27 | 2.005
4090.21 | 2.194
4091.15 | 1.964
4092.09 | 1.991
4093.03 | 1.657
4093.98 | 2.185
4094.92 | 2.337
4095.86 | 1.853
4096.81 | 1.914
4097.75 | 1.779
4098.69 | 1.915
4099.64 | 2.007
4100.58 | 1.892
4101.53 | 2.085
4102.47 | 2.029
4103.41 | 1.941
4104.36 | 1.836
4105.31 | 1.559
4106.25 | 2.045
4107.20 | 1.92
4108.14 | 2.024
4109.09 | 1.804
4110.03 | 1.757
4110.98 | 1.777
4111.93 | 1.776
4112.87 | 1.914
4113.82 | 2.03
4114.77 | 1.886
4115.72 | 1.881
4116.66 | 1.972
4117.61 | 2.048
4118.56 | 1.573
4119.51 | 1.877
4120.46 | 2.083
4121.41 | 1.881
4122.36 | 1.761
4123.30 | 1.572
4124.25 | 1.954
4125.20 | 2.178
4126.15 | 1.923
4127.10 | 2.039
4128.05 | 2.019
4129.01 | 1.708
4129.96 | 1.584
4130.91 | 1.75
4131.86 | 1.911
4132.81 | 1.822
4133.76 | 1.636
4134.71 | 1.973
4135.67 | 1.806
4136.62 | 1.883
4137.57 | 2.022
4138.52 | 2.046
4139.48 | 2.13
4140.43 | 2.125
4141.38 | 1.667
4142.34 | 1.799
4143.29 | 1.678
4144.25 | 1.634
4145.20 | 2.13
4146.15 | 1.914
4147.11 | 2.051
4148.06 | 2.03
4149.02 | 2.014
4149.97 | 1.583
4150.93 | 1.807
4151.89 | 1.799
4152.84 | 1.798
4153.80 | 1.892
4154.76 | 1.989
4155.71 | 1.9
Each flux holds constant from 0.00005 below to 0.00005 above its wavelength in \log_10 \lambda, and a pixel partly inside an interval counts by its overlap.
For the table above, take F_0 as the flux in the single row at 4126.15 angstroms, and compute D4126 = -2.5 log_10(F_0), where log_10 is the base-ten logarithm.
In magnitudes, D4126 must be -0.71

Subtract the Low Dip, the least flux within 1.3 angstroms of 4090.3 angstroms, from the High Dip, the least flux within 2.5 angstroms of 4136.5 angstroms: -0.16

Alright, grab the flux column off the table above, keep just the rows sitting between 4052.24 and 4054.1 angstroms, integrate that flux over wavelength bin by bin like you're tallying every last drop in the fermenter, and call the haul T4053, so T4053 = 3.66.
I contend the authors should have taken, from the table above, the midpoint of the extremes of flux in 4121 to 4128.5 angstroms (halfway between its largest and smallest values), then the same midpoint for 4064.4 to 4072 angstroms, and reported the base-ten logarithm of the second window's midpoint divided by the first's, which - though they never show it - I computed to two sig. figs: 0.028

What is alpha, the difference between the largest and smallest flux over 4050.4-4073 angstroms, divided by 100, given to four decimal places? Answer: 0.0066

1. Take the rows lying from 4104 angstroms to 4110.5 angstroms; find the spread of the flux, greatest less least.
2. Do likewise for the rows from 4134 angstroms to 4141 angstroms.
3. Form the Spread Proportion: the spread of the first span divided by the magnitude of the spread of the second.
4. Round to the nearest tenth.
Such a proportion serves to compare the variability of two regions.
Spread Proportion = 1.5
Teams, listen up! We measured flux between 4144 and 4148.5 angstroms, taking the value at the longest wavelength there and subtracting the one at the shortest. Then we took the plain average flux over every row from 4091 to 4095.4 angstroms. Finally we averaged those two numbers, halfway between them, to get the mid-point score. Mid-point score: 1.21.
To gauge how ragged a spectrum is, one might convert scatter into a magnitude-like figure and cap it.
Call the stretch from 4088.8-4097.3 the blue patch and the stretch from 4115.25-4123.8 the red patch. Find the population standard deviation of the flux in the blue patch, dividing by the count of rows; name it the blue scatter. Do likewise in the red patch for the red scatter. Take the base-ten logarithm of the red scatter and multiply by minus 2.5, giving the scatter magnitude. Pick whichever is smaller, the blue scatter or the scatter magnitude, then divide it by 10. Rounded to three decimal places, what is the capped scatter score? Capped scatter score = 0.019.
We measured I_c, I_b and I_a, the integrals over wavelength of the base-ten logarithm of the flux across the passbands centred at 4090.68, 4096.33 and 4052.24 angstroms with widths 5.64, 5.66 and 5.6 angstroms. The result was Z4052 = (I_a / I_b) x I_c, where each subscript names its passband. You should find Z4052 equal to 1.66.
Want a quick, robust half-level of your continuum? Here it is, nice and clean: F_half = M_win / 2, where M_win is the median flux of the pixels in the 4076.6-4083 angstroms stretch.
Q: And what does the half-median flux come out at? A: 1.00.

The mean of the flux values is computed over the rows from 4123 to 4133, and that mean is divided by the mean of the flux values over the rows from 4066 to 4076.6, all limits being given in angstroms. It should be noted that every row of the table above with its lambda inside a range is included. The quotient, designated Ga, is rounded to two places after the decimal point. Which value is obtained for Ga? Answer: 0.97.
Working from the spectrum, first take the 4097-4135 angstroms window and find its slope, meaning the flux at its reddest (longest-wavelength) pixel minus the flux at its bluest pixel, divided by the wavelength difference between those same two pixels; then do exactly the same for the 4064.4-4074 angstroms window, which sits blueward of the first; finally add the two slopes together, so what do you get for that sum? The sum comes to 0.012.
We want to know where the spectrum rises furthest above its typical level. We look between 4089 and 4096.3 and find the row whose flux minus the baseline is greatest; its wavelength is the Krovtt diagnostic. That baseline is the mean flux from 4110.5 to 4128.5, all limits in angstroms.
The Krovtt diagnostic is 4094.92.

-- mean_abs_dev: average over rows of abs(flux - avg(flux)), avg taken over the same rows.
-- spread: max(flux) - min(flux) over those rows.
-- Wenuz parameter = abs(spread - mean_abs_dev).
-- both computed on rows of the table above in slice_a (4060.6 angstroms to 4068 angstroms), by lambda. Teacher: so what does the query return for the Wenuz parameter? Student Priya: 0.34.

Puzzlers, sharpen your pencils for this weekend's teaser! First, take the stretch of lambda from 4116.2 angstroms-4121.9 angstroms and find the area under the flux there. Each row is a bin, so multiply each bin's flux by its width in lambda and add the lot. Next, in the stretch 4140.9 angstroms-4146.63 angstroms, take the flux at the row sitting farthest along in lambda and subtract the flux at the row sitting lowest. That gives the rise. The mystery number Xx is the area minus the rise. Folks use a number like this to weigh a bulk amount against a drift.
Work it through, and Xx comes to 10.60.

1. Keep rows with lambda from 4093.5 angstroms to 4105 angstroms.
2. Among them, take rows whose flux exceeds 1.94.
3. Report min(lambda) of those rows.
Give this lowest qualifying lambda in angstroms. 4093.98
